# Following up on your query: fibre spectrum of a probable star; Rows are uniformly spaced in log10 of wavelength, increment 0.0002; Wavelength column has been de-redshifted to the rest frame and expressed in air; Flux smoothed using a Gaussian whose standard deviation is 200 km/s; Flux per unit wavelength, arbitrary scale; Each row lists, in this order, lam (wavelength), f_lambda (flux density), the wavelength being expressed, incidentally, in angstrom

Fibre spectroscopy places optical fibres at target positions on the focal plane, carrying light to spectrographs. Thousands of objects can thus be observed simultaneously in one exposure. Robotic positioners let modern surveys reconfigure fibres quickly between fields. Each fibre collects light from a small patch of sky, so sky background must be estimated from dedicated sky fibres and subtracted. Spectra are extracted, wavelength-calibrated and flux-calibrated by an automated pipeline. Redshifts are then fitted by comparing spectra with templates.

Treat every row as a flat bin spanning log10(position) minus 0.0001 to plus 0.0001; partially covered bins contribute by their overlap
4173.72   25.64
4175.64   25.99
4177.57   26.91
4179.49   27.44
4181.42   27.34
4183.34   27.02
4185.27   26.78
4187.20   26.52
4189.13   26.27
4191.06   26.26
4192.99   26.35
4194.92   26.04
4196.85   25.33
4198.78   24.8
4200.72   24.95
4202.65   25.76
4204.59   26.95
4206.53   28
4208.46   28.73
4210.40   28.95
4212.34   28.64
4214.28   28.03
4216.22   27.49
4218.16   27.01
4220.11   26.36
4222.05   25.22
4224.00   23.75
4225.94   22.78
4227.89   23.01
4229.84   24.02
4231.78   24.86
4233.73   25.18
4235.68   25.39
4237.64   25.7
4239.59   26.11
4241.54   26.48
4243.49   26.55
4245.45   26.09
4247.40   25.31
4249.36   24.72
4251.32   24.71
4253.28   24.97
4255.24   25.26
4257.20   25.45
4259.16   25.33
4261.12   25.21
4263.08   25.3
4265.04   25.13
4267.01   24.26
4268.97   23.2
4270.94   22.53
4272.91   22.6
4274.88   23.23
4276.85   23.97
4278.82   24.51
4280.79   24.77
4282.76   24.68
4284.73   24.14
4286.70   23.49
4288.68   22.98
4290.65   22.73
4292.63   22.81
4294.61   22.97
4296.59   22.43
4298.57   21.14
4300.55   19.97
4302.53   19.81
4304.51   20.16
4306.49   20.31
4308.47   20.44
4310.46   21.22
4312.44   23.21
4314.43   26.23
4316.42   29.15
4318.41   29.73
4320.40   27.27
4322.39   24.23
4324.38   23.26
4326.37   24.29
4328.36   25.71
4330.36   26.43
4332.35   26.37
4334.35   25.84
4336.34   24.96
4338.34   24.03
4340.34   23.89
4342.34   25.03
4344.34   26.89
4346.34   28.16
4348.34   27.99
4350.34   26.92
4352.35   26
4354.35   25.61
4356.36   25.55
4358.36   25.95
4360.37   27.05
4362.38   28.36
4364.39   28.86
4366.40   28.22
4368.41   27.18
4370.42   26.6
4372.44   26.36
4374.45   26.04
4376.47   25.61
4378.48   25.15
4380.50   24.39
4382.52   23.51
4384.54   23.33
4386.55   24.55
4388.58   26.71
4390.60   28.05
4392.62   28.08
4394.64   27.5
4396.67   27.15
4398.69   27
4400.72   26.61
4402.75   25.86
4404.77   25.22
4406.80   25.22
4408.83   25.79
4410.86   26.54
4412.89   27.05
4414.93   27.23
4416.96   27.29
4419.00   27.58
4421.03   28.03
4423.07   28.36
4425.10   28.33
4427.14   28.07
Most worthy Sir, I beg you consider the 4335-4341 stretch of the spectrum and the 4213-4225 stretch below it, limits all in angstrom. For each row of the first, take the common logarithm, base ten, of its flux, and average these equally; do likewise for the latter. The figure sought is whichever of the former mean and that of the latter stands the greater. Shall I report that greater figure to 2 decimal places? 1.42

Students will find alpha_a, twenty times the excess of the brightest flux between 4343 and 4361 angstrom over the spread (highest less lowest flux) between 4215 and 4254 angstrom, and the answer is 469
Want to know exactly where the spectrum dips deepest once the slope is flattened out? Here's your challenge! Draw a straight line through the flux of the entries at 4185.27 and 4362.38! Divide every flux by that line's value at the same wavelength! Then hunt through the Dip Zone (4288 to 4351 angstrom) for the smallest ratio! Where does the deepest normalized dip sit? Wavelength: 4302.53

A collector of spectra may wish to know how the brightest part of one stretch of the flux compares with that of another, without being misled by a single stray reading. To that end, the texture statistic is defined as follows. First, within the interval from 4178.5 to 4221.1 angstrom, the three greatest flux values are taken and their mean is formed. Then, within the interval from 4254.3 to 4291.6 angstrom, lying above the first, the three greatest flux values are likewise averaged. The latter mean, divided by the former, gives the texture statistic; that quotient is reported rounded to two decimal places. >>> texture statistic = 0.88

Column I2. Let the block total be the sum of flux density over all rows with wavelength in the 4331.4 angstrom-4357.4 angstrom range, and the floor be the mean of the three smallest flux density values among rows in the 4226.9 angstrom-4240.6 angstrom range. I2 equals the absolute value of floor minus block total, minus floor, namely 289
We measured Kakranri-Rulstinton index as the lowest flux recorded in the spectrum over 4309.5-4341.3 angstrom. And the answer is 21.22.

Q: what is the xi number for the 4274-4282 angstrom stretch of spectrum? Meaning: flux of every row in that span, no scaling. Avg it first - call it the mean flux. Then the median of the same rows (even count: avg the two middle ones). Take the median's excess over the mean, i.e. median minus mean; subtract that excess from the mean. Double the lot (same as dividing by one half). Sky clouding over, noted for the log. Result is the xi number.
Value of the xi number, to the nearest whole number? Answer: 48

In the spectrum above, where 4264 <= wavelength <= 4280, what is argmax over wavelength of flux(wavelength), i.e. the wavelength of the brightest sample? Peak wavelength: 4265.04 angstrom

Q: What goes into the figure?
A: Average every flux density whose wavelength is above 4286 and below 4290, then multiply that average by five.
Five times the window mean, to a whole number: 116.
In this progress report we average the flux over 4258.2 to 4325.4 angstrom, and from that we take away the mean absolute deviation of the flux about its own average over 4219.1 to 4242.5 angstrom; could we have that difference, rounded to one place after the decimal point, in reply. 22.6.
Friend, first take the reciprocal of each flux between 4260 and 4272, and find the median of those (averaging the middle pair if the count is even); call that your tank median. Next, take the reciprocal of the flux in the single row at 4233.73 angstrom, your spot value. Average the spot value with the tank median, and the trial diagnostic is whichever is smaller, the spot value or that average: 0.040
